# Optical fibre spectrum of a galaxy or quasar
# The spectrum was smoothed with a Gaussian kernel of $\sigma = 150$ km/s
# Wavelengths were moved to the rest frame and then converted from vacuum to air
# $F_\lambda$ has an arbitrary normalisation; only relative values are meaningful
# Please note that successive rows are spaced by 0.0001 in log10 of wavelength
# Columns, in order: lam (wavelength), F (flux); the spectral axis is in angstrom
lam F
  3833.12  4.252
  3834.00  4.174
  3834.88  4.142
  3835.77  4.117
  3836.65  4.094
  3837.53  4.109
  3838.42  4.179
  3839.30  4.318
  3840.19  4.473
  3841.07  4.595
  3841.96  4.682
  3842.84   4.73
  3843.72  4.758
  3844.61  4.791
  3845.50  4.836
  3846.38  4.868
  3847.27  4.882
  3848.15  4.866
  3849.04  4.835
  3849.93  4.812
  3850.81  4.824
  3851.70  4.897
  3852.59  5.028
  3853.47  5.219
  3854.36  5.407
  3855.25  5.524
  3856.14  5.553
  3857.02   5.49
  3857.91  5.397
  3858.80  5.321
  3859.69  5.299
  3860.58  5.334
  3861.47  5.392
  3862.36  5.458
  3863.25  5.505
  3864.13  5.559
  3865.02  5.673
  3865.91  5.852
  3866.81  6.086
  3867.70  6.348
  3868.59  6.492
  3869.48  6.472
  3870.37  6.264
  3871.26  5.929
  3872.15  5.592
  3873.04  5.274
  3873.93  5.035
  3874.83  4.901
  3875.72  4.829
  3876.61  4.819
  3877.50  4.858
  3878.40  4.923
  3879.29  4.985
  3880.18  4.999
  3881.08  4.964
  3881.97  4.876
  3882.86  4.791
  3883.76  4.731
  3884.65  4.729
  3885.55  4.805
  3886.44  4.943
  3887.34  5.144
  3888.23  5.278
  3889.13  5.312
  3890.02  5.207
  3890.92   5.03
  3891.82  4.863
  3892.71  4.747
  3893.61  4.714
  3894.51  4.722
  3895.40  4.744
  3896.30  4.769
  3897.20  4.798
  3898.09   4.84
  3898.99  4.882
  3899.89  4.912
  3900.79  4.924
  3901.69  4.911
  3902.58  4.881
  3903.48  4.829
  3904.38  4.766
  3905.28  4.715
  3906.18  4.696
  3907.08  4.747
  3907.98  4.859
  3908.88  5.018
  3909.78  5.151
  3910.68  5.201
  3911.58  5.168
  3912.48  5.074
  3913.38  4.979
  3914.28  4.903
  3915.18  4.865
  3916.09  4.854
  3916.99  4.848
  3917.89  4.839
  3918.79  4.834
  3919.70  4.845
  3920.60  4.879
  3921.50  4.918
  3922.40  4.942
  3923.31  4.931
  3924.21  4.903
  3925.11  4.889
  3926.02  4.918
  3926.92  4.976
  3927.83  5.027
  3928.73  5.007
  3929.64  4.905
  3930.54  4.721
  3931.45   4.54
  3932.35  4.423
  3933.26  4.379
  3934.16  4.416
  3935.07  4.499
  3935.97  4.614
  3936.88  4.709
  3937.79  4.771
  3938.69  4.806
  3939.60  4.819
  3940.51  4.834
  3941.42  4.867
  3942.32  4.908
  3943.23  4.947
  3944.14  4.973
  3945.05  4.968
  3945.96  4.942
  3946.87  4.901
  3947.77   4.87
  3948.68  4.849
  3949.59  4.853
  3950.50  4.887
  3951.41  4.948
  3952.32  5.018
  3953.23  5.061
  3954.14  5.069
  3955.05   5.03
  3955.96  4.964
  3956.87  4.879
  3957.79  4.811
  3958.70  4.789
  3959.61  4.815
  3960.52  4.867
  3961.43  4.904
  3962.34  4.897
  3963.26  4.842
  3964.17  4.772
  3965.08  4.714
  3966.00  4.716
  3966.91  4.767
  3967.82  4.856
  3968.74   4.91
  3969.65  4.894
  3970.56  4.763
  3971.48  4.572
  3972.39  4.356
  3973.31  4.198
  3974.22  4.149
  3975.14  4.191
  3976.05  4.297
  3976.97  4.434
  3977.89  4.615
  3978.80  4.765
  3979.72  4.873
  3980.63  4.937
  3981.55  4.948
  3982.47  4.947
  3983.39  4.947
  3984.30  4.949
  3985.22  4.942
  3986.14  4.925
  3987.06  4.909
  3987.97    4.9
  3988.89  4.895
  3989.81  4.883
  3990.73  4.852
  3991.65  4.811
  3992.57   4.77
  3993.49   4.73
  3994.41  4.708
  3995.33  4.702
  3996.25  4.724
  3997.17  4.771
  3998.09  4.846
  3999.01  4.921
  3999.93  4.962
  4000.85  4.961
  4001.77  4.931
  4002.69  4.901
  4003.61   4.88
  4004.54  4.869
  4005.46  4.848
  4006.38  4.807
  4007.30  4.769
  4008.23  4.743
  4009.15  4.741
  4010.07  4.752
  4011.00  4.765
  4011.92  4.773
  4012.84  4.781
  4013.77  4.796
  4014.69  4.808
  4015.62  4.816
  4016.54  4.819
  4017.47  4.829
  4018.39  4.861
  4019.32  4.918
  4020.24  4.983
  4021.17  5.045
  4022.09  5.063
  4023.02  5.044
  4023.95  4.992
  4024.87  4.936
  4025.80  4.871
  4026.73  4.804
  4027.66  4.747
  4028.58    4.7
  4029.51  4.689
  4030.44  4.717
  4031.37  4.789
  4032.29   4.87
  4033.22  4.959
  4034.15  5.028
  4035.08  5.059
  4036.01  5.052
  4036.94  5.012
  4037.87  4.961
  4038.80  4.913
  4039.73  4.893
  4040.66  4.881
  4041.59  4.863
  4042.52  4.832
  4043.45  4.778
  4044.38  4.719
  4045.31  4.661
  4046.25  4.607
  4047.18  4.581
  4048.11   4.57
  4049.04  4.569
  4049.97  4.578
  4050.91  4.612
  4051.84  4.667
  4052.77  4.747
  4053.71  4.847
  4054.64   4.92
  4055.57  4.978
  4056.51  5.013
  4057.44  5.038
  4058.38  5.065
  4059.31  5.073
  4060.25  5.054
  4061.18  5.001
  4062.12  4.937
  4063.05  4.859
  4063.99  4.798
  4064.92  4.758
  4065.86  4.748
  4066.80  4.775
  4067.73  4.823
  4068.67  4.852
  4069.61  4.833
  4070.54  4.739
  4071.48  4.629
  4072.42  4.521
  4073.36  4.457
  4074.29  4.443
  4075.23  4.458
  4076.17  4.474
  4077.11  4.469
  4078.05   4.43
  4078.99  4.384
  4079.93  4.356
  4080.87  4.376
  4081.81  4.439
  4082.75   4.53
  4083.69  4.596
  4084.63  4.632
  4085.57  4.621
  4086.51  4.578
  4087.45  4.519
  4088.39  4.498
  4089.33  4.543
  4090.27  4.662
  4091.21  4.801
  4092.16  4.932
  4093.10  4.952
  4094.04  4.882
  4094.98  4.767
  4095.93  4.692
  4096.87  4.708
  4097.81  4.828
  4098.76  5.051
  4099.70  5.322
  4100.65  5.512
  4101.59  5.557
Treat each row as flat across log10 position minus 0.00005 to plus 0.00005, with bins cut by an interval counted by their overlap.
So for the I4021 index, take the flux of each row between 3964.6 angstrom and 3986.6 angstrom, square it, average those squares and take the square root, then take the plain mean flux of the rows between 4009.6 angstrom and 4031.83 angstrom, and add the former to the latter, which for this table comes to 9.5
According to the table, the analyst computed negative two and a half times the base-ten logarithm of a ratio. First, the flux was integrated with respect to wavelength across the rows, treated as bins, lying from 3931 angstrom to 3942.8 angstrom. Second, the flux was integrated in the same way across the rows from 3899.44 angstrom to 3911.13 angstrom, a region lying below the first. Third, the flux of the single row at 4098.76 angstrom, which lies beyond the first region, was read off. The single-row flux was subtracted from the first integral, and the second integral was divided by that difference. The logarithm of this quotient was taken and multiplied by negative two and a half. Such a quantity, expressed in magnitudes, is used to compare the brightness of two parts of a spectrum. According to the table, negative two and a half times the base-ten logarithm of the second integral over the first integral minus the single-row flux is -0.15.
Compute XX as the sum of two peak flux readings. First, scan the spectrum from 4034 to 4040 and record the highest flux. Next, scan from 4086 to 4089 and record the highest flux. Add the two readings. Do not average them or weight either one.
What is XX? 9.64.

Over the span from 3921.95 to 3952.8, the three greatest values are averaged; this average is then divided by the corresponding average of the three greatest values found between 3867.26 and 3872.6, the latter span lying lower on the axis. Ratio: 0.78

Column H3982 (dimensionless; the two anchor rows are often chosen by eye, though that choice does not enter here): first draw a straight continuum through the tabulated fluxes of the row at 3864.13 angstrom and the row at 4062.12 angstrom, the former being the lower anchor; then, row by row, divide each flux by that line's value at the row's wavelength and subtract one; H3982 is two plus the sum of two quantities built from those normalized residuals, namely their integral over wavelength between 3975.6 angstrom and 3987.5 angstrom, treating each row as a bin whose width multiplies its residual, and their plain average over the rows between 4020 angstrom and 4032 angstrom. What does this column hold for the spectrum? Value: 1.09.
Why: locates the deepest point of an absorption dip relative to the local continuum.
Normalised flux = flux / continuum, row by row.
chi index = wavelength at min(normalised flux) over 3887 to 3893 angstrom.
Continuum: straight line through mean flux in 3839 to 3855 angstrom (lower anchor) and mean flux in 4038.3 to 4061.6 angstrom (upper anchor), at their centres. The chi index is 3892.71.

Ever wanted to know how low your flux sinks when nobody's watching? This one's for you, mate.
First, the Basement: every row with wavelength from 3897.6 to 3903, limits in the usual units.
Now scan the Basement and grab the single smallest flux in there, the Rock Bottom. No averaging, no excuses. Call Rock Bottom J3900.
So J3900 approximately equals 4.84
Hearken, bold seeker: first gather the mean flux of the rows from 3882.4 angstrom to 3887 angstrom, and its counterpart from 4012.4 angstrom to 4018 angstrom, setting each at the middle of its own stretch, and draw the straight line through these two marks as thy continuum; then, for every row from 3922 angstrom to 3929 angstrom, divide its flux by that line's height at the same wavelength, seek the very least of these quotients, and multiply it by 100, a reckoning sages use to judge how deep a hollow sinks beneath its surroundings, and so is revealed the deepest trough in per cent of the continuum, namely 102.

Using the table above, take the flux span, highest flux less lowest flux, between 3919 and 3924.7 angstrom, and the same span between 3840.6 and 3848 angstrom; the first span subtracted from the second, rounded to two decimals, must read 0.19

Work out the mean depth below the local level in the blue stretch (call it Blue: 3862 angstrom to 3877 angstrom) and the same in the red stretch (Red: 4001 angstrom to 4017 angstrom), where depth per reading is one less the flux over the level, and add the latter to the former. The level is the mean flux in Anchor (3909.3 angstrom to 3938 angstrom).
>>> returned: -0.16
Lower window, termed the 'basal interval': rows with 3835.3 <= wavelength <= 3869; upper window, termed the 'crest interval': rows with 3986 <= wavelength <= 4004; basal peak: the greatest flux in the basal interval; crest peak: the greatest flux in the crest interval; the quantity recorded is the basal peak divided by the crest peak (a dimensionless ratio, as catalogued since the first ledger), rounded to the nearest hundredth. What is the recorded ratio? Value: 1.31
